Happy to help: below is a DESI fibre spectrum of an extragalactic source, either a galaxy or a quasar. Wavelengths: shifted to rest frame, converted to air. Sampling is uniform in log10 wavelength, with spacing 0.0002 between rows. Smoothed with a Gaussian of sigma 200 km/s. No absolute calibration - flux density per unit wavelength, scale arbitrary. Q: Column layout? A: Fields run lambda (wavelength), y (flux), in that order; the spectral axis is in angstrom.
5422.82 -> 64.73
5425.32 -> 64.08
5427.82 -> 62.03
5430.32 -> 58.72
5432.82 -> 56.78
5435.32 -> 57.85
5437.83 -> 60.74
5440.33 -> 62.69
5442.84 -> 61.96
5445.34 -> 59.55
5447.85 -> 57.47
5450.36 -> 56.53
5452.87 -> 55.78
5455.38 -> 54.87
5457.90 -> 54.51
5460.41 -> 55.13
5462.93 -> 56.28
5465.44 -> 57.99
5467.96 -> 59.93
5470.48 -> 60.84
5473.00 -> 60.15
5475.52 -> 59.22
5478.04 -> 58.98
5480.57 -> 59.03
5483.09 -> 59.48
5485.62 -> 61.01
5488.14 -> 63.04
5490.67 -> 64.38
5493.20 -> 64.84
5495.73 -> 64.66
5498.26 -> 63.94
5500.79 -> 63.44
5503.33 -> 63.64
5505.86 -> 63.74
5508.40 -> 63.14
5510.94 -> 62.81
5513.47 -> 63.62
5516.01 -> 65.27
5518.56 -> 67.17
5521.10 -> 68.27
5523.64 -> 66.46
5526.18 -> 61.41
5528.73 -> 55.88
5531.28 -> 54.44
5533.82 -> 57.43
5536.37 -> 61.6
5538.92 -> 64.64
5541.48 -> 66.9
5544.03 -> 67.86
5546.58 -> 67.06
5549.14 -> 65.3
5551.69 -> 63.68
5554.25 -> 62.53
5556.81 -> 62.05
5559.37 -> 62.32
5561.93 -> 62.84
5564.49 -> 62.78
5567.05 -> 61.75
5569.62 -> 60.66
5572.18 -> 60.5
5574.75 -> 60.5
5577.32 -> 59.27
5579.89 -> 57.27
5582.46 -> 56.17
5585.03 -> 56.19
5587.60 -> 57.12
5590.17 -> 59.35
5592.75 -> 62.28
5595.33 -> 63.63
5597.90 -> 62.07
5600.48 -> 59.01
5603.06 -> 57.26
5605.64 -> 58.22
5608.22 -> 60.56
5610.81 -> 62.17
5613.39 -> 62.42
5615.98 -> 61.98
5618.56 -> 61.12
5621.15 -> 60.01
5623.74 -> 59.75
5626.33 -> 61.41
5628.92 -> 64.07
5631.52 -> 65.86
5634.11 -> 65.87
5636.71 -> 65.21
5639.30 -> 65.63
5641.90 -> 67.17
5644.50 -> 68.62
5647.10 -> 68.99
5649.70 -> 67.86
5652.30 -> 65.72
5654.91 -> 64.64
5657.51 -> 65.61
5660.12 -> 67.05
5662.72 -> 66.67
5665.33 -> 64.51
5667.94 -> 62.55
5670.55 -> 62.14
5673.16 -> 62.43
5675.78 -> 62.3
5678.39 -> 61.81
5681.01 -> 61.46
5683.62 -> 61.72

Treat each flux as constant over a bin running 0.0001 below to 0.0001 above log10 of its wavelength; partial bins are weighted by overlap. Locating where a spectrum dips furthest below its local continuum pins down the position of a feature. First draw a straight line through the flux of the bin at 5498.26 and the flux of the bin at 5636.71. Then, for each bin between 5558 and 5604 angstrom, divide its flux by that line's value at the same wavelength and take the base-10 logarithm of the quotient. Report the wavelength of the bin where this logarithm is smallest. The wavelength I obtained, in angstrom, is 5585.03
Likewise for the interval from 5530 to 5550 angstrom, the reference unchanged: 5531.28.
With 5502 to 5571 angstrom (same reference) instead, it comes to 5531.28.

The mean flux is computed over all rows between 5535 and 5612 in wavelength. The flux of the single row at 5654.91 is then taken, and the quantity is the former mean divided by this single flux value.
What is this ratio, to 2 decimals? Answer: 0.95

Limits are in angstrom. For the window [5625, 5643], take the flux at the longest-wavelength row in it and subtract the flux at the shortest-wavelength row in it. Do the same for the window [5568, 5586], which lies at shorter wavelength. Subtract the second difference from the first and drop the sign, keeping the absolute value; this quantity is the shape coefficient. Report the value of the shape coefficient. 10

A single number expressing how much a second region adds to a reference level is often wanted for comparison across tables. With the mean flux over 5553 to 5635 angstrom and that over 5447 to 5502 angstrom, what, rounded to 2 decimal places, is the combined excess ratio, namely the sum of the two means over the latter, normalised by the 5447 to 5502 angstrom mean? 2.02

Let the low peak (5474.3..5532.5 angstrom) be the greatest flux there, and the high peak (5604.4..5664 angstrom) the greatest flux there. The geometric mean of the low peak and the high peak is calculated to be 68.6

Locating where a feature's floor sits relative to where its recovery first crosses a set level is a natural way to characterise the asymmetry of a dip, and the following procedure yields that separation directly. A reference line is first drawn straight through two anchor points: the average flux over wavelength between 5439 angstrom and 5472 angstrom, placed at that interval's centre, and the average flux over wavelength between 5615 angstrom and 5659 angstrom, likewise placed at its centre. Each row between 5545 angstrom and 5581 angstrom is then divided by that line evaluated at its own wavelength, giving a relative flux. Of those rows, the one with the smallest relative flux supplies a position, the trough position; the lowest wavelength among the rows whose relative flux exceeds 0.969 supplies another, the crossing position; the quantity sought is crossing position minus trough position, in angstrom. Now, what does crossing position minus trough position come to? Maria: -33.3 angstrom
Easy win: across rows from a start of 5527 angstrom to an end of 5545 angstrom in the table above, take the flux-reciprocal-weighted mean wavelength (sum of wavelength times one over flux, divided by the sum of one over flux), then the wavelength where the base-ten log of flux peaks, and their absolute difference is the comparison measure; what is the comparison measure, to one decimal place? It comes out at 8.1 angstrom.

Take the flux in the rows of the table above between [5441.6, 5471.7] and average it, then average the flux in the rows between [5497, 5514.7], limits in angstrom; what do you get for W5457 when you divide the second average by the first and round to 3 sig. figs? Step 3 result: 1.10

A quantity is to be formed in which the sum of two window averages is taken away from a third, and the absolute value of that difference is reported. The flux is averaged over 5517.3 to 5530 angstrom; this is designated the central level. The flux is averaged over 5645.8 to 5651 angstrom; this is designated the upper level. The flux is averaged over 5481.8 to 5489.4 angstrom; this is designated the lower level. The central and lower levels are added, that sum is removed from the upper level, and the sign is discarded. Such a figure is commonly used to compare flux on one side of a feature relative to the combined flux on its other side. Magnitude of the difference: 56.6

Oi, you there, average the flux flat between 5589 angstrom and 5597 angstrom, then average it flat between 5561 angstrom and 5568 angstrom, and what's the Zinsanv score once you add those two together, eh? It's 124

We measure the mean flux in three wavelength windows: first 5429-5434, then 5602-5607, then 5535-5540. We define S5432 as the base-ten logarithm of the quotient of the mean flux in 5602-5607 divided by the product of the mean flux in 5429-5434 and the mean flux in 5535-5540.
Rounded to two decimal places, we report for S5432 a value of -1.80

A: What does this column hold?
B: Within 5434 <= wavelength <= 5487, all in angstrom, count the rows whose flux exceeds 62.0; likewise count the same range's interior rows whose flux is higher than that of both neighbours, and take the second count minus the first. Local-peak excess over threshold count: 1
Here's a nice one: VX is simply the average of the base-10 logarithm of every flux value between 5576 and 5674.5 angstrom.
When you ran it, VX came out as 1.796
